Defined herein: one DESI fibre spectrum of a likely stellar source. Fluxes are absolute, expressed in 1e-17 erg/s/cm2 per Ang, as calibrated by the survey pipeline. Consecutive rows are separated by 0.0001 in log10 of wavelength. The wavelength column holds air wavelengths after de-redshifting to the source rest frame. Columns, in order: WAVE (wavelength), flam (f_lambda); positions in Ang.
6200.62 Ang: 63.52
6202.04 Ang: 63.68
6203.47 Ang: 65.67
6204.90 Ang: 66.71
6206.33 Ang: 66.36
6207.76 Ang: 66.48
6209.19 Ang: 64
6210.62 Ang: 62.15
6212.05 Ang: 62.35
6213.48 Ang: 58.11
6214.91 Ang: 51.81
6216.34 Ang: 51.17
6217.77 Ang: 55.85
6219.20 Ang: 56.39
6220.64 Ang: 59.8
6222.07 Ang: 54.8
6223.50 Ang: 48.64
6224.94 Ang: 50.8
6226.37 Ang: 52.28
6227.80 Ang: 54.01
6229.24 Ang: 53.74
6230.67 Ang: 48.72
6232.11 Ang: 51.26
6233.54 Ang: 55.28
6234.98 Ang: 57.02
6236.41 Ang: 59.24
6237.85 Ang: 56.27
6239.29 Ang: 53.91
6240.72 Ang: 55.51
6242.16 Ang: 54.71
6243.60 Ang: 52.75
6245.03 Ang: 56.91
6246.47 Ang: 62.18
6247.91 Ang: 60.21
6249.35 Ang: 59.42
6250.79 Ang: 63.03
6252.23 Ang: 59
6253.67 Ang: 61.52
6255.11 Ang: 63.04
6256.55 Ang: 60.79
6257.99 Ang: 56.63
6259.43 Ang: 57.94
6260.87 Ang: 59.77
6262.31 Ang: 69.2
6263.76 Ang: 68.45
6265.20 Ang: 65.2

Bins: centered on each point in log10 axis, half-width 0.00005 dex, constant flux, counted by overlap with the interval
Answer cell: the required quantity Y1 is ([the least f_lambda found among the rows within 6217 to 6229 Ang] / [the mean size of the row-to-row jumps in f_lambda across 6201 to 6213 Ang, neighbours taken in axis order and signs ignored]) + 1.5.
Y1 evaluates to 44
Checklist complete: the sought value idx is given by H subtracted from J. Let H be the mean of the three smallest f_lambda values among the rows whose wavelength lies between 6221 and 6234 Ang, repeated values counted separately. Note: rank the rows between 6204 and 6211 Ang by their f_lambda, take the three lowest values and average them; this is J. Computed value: 15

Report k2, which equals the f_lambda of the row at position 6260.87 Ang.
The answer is 59.77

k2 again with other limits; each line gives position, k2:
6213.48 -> 58.11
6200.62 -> 63.52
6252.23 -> 59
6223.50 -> 48.64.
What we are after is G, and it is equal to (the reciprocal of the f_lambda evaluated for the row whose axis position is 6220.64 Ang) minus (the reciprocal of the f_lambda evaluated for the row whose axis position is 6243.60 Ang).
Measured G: -0.0022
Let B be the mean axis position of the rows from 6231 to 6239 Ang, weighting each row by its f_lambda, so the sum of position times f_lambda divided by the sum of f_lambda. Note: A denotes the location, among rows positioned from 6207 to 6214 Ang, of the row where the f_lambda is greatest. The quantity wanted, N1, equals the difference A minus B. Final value -27.3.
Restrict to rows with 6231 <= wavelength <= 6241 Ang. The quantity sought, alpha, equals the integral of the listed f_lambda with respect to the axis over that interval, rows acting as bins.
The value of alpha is 552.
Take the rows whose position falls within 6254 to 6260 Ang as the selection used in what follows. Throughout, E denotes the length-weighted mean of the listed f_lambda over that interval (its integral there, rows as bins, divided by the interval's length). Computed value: 59.8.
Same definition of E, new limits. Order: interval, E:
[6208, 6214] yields 62.2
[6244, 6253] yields 59.9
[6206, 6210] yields 65.4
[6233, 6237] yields 57.2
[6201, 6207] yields 65.5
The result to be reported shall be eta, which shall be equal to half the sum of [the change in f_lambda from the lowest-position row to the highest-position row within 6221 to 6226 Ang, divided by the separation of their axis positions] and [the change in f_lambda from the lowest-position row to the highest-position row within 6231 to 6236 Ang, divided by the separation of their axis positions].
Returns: 0.31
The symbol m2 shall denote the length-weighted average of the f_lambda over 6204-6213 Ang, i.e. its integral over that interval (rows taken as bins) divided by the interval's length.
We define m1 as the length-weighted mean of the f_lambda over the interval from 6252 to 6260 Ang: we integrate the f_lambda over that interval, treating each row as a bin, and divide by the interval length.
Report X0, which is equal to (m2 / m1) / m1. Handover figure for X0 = 0.018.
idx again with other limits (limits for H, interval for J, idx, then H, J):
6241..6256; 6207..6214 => 6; 55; 61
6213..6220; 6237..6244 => 1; 53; 54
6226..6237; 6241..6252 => 4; 51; 55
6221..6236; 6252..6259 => 9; 49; 59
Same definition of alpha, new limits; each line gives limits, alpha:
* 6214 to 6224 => 543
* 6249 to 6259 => 605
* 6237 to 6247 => 560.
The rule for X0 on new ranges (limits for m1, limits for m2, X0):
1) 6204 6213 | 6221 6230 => 0.013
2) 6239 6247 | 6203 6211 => 0.021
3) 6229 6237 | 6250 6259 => 0.021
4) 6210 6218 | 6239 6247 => 0.017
